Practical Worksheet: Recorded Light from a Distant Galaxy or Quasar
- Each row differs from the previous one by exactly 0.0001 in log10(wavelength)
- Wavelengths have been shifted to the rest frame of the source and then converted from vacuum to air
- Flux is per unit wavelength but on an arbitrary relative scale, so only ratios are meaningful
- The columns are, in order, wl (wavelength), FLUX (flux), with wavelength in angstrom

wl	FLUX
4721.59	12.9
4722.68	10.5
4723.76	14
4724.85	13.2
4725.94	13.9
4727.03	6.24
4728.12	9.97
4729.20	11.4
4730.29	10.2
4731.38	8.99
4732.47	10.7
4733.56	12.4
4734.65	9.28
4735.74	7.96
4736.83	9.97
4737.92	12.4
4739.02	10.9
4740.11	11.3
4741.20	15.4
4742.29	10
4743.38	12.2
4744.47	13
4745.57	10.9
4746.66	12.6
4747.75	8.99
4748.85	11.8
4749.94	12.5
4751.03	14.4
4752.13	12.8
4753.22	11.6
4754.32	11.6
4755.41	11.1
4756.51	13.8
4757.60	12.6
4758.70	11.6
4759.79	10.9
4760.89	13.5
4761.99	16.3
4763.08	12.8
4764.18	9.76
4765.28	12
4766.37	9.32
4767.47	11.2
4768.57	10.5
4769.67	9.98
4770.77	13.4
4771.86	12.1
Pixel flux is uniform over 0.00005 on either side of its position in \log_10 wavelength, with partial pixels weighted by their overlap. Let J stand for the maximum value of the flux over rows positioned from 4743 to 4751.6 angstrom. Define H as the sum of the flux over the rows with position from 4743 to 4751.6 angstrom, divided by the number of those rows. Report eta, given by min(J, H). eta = 12.05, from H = 12.05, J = 14.4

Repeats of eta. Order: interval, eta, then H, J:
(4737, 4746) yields 12.01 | 12.01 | 15.4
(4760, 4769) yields 11.92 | 11.92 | 16.3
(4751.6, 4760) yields 12.00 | 12.00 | 13.8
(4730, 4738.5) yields 10.24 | 10.24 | 12.4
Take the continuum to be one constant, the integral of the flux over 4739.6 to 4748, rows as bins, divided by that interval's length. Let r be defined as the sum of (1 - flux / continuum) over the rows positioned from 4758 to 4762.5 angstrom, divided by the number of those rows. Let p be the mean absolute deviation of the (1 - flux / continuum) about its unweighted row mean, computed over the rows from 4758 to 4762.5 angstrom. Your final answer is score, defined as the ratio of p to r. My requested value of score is -2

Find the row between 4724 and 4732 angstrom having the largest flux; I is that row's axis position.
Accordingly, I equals 4725.94 angstrom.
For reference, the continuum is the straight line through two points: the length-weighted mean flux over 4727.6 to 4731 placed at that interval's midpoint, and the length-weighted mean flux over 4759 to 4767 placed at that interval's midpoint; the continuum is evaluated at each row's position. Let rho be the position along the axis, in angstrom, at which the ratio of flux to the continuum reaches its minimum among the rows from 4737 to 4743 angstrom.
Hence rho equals 4742.29 angstrom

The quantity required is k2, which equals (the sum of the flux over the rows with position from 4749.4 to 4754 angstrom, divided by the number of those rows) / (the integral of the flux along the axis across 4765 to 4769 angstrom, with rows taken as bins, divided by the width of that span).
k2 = 1.20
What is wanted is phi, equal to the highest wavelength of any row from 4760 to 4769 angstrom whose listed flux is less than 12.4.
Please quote 4768.57 angstrom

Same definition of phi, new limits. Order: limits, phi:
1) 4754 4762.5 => 4759.79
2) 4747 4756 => 4755.41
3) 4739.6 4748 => 4747.75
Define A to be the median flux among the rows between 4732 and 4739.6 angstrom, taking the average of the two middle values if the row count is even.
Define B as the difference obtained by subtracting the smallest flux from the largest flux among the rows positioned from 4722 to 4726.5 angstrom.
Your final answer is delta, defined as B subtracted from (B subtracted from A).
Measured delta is 4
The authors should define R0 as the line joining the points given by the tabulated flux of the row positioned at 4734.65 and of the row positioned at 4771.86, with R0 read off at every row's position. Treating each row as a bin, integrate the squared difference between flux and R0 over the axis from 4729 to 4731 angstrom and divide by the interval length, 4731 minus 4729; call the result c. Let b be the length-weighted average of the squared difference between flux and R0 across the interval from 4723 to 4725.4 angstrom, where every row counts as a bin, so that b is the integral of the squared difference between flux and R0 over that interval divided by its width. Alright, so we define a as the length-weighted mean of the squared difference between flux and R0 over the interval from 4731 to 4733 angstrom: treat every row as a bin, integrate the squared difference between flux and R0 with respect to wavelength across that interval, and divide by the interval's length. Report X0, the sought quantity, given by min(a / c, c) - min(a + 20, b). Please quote -21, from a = 1.4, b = 24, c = 3.2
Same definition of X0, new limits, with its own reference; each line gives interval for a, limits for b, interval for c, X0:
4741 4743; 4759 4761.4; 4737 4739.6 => 1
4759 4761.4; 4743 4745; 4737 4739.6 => -7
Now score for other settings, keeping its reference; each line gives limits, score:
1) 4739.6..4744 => -5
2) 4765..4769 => 1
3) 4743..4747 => -2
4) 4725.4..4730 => 1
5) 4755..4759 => -3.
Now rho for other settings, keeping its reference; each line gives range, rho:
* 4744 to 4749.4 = 4747.75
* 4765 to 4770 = 4766.37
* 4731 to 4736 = 4735.74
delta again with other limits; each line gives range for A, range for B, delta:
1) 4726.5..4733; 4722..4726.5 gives 3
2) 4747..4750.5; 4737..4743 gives 1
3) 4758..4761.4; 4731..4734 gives 5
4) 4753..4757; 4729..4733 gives 7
